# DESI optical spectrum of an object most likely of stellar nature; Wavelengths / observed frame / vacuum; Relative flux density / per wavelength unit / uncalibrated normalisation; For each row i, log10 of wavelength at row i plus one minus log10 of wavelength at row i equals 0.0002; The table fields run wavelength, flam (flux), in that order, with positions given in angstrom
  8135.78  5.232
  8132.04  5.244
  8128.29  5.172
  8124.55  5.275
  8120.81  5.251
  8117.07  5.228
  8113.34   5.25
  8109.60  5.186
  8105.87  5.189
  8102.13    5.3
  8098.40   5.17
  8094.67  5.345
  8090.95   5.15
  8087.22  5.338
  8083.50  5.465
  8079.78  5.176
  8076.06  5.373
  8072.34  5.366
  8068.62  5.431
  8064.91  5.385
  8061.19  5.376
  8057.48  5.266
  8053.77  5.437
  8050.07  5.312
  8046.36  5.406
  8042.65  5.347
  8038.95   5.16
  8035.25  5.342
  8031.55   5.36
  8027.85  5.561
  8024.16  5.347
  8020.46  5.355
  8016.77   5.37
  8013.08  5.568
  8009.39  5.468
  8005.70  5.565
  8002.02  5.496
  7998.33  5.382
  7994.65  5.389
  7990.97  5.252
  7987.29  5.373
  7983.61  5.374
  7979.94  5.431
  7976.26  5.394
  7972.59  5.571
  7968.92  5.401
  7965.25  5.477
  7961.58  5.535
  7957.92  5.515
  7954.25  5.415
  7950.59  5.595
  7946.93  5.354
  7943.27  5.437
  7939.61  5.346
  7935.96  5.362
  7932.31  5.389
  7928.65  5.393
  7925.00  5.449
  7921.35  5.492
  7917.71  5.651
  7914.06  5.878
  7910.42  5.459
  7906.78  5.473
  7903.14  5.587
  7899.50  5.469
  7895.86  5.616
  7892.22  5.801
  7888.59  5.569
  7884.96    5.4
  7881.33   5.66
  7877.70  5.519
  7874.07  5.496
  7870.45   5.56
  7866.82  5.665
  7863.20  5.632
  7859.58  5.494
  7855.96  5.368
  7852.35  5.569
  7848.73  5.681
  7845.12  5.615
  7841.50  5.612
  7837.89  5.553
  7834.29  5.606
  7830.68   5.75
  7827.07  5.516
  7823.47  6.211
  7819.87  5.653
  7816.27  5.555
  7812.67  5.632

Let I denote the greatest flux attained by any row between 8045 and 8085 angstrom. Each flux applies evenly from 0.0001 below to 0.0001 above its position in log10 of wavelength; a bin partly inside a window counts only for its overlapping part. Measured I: 5.465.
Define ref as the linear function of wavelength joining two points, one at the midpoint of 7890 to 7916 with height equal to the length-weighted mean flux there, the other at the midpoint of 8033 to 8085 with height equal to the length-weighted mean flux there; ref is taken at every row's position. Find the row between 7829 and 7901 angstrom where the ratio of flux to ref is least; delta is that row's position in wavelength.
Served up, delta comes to 7855.96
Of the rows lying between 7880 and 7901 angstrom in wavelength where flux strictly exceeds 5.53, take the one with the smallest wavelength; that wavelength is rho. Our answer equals 7881.33 angstrom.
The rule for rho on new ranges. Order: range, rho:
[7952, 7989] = 7961.58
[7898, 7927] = 7903.14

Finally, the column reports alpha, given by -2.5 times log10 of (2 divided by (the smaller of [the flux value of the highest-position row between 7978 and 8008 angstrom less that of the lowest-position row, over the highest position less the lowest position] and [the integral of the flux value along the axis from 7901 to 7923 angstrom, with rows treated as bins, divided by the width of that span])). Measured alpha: -6.5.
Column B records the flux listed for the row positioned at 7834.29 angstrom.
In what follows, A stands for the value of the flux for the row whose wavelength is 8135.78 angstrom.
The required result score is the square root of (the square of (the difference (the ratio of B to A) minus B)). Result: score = 4.53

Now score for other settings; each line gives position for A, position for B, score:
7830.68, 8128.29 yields 4.27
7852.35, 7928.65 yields 4.42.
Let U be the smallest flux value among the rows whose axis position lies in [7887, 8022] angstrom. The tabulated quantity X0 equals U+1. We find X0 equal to 6.25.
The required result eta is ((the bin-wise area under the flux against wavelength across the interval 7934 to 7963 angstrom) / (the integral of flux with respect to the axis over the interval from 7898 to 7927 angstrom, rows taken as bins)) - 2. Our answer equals -1.02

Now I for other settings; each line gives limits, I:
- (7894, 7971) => 5.878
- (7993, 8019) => 5.568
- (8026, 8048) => 5.561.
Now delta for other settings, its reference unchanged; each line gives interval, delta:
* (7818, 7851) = 7827.07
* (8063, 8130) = 8090.95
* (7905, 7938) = 7935.96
